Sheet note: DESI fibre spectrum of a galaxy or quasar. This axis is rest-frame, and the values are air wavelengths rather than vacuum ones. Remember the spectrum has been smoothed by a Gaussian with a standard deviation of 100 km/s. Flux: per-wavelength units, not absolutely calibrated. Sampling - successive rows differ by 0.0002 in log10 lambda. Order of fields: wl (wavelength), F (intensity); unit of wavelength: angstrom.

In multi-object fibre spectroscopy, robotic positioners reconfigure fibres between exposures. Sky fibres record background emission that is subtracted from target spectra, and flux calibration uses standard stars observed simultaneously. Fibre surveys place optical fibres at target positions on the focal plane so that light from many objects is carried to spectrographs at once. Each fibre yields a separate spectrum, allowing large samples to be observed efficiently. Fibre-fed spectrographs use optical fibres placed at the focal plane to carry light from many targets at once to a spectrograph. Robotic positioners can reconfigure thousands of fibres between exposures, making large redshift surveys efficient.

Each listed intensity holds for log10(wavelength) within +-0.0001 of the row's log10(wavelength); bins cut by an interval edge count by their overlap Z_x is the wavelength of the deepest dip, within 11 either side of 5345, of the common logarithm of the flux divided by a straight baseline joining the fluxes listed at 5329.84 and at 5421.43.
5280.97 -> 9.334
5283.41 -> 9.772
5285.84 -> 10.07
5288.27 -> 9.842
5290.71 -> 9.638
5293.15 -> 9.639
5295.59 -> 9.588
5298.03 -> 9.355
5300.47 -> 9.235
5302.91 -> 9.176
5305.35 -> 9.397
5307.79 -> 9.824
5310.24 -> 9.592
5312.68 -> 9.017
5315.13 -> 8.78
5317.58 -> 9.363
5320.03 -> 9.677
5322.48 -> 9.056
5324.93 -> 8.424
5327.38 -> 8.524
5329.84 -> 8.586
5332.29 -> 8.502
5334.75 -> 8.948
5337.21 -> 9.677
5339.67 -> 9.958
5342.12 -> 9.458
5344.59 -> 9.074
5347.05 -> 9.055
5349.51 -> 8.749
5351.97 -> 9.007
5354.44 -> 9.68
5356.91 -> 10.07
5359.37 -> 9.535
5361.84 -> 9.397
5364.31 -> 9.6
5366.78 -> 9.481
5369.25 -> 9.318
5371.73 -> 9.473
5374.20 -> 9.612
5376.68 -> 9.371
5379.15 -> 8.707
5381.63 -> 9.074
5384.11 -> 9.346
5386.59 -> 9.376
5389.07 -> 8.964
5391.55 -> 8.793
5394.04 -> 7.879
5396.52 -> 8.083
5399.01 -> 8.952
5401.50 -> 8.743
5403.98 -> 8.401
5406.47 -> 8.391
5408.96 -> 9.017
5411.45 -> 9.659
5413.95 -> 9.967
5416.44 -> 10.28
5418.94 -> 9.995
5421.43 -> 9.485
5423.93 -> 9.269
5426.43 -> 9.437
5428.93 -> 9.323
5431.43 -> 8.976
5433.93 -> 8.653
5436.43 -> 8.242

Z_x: 5349.51 angstrom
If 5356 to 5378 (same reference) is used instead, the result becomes 5376.68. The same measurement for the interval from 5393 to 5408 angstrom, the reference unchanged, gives 5394.04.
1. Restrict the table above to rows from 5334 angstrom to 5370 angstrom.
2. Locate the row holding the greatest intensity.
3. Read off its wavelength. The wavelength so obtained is 5356.91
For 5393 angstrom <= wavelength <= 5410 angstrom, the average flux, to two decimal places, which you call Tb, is 8.50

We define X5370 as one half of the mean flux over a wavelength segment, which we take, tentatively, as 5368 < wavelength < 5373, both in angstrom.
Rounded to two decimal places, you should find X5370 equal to 4.70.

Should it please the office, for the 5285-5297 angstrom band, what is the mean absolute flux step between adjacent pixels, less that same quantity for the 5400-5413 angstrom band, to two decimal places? -0.28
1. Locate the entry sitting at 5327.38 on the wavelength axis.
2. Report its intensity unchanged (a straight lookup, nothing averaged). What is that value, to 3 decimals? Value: 8.524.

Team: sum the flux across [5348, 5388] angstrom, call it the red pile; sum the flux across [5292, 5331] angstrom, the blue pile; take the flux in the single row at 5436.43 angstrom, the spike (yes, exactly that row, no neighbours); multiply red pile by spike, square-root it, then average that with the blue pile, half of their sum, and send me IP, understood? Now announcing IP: 91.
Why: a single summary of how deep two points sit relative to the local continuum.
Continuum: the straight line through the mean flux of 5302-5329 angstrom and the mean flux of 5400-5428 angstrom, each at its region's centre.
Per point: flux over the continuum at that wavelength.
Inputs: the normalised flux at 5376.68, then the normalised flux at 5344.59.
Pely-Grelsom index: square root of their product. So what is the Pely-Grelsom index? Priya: 1.00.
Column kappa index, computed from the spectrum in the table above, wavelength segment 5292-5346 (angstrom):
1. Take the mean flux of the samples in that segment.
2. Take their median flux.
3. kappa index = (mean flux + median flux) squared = 343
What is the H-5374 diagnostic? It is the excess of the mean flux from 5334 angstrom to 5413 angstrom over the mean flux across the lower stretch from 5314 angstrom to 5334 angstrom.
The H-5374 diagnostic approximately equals 0.3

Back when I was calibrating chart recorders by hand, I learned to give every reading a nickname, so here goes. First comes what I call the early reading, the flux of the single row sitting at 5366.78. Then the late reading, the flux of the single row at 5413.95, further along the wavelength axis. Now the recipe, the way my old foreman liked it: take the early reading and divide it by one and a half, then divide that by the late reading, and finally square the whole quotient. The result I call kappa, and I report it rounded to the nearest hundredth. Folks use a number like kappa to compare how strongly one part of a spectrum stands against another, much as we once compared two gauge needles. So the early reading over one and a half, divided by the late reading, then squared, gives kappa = 0.40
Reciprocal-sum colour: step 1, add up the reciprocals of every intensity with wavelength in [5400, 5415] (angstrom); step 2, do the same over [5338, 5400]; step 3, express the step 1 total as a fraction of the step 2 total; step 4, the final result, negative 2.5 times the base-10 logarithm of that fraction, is 1.5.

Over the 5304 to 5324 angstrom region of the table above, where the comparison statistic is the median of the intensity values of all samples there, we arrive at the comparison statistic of 9.38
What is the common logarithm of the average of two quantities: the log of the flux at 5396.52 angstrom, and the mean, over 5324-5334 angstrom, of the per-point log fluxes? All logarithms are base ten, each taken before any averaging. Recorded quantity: -0.037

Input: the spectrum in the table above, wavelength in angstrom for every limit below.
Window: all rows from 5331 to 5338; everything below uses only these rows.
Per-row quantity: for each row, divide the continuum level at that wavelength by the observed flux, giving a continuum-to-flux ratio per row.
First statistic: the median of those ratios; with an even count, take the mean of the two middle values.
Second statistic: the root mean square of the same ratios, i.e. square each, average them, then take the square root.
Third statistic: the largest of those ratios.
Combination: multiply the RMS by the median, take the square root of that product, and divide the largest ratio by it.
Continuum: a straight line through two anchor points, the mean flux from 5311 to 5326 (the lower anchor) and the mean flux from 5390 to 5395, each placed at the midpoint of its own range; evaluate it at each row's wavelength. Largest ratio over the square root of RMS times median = 1.06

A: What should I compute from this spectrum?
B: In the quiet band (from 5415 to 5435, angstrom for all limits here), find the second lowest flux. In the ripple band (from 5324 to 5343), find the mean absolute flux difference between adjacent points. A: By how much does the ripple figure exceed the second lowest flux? -8.7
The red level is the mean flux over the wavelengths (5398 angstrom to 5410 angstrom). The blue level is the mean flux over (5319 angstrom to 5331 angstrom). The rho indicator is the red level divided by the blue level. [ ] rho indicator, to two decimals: 0.98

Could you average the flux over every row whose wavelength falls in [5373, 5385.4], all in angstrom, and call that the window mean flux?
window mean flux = 9.22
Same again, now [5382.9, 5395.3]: 8.87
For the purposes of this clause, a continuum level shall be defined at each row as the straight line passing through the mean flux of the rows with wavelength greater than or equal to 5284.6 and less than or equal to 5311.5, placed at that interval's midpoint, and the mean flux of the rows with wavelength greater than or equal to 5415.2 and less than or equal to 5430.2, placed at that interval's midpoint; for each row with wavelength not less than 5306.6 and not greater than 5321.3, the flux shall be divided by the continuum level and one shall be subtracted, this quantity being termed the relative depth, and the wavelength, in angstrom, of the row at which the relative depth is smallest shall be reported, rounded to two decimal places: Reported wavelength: 5315.13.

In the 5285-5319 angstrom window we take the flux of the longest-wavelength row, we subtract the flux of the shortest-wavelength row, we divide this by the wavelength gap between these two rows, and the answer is -0.02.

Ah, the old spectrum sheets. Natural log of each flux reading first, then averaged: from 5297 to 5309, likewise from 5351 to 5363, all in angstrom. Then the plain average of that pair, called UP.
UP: 2.25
